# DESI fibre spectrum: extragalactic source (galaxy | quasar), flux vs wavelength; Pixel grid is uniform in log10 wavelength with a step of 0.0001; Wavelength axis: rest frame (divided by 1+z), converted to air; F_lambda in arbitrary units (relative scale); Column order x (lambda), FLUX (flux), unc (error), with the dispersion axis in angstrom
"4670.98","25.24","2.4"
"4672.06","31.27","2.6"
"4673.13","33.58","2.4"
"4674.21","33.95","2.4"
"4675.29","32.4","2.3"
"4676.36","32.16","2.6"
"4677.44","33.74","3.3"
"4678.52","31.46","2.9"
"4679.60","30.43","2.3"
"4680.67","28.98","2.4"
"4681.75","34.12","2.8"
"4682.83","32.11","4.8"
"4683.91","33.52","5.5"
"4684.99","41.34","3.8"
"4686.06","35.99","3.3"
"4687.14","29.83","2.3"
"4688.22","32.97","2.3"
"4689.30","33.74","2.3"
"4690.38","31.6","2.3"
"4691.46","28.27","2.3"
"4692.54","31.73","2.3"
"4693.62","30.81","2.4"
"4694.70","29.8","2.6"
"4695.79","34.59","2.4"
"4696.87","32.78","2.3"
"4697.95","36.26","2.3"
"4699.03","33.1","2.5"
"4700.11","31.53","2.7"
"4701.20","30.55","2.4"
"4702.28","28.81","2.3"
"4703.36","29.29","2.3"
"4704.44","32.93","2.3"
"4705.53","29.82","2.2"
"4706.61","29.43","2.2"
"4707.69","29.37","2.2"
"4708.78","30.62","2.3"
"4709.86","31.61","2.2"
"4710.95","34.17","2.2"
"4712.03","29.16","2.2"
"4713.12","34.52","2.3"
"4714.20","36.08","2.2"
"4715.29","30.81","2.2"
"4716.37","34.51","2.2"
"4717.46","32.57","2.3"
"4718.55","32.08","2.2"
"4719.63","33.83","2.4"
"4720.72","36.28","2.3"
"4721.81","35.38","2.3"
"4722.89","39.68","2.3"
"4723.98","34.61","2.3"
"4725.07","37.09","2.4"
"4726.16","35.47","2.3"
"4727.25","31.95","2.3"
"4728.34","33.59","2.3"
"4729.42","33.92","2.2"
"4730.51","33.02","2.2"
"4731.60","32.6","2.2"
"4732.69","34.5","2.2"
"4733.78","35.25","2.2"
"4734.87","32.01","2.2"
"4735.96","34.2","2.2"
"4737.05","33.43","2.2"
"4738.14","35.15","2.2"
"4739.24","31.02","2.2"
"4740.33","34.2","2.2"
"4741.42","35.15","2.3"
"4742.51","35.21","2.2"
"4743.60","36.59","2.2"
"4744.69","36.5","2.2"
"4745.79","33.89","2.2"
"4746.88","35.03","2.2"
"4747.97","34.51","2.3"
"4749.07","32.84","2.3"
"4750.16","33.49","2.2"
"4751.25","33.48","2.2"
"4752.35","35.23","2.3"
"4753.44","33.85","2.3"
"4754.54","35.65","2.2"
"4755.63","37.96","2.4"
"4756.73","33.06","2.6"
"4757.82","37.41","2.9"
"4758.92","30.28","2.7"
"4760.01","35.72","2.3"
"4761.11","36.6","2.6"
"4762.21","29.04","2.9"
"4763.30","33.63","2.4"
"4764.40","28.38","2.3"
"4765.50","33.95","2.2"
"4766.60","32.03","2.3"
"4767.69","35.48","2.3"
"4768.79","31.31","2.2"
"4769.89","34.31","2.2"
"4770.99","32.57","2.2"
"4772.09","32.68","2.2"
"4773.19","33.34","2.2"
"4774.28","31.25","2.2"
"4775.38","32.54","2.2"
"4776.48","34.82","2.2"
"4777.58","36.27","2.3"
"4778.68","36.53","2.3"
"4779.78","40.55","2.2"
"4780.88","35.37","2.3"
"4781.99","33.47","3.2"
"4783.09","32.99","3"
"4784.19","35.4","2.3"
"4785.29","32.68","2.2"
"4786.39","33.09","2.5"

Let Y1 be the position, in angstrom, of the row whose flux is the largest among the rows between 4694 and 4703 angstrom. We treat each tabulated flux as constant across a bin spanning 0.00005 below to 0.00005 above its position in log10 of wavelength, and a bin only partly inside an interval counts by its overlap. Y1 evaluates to 4697.95 angstrom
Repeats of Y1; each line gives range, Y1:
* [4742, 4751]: 4743.60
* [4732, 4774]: 4755.63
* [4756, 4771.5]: 4757.82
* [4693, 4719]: 4697.95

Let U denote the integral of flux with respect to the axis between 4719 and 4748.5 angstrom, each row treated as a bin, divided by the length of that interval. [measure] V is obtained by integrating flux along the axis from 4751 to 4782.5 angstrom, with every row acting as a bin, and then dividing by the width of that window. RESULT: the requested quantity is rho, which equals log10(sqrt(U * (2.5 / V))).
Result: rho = 0.203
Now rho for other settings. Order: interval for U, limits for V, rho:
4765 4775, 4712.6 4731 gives 0.190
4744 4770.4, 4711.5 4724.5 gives 0.198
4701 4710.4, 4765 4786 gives 0.173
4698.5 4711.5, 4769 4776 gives 0.187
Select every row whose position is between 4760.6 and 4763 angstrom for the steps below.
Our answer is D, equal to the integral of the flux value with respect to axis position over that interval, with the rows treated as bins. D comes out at 79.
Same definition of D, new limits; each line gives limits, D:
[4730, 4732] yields 66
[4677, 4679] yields 65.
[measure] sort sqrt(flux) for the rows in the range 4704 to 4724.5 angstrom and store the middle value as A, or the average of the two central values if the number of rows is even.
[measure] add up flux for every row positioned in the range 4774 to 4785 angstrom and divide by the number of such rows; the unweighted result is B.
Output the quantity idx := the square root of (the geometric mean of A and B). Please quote 3.76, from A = 5.74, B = 34.9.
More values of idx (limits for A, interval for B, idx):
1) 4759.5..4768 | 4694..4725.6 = 3.72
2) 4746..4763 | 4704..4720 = 3.71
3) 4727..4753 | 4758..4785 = 3.74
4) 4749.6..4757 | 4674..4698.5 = 3.71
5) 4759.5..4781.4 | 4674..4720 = 3.70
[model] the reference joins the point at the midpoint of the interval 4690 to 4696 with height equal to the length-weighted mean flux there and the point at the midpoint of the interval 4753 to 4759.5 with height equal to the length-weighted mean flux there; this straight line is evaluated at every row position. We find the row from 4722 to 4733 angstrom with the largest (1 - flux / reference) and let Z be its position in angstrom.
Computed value 4727.25 angstrom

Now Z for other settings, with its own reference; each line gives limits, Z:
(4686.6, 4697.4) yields 4691.46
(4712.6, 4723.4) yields 4715.29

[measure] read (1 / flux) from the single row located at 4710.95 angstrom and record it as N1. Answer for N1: 0.0293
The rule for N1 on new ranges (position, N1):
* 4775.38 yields 0.0307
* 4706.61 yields 0.0340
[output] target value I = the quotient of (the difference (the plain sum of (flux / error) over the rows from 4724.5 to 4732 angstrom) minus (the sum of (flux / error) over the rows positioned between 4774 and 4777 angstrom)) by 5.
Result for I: 12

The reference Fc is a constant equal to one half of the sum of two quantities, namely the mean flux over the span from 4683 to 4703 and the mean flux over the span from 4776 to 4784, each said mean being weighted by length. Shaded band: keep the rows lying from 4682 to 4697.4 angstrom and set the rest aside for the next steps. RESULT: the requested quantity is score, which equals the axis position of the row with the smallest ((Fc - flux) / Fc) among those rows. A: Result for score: 4684.99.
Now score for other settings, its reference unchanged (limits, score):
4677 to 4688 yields 4684.99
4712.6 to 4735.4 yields 4722.89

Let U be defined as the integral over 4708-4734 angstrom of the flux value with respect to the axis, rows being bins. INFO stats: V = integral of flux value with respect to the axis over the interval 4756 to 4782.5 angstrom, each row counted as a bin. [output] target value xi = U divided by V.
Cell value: 0.98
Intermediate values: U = 880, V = 896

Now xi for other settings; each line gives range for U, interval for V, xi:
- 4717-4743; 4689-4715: 1.08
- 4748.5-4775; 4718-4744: 0.99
